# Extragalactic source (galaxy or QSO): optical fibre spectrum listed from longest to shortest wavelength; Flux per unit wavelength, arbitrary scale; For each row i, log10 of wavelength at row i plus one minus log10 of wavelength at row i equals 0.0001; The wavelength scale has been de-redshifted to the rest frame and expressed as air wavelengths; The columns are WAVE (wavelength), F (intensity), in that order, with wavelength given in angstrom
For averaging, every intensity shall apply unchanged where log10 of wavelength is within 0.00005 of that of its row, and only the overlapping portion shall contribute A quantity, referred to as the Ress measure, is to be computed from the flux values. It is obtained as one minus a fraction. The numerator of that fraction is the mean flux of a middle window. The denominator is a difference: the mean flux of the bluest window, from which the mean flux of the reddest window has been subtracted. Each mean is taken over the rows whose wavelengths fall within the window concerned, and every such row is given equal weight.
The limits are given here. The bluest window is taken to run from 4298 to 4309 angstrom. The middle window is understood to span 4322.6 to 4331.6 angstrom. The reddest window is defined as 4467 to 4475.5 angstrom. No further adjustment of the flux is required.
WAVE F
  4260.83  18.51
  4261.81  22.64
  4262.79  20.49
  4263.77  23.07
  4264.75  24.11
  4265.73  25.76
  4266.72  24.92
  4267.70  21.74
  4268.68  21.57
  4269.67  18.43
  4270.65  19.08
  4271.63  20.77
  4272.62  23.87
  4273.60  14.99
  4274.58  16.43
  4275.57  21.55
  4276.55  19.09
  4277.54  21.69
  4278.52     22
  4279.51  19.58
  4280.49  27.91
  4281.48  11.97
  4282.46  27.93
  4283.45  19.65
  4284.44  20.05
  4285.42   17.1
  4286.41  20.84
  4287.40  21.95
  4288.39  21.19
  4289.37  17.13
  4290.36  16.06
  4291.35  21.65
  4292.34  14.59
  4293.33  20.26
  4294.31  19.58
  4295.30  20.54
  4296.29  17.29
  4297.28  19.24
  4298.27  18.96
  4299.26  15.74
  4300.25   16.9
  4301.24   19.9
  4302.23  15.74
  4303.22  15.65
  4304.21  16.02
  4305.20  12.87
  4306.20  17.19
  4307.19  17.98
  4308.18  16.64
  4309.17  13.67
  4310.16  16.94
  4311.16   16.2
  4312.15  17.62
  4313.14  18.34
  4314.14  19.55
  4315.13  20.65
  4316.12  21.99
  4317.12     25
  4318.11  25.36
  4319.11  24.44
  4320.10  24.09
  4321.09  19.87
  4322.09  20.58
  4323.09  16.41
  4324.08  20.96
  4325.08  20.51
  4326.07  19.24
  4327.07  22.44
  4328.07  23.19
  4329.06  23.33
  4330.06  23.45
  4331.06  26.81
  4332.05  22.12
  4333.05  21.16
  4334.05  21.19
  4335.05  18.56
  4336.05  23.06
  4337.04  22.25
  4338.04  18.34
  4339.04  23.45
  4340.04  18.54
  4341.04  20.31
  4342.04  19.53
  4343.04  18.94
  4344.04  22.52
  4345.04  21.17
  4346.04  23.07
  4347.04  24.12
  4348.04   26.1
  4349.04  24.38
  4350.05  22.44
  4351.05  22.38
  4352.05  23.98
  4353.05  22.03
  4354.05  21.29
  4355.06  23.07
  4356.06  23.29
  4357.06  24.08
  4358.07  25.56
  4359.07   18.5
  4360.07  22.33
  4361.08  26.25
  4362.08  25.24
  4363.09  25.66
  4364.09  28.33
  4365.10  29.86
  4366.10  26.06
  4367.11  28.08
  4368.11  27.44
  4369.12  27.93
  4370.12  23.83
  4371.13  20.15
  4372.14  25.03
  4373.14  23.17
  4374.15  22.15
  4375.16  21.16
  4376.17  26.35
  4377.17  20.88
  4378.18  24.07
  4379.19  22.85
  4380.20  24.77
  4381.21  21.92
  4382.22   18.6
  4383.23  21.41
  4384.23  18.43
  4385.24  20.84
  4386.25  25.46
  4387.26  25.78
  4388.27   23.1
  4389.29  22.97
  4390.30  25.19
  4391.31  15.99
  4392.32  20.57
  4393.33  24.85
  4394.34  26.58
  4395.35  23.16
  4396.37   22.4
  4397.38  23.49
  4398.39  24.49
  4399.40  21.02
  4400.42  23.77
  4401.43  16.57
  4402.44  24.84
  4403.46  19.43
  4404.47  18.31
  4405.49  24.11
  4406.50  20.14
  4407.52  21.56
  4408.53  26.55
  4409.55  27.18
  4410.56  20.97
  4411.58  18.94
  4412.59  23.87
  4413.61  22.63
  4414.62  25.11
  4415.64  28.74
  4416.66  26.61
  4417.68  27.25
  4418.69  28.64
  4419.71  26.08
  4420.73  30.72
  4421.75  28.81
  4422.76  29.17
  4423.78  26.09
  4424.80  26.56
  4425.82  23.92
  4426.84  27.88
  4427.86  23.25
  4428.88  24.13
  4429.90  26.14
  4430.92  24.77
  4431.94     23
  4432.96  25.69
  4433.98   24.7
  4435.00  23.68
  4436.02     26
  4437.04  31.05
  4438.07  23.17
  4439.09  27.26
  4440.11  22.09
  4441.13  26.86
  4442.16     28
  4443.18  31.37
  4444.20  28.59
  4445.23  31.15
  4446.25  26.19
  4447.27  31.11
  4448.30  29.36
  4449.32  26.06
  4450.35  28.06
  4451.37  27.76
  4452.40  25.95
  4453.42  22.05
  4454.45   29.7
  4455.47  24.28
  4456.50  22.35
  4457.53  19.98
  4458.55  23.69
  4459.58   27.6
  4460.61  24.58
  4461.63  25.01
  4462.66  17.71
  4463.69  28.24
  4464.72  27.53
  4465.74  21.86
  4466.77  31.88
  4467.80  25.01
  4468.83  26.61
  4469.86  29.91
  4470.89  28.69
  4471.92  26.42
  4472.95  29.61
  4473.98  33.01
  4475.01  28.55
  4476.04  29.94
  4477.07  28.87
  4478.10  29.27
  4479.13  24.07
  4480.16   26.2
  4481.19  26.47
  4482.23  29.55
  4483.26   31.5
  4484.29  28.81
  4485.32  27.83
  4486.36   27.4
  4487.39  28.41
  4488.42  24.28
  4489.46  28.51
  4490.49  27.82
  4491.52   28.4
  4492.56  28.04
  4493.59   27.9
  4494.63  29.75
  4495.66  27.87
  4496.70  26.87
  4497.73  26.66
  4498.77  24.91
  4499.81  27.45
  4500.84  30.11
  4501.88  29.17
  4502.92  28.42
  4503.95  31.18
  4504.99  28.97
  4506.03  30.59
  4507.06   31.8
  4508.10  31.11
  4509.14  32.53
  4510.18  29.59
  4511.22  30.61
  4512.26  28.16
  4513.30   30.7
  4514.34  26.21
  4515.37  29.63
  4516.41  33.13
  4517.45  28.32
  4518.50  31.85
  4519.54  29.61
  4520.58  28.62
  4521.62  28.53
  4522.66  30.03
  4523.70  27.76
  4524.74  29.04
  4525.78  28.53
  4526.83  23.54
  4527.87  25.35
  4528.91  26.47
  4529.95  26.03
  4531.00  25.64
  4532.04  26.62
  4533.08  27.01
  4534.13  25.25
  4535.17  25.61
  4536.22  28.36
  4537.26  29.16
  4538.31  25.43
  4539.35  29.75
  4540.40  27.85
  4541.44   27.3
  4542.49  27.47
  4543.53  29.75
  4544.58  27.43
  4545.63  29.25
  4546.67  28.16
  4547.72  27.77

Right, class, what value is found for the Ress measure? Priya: 3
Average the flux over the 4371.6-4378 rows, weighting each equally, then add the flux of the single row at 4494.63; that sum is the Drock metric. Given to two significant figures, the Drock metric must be 53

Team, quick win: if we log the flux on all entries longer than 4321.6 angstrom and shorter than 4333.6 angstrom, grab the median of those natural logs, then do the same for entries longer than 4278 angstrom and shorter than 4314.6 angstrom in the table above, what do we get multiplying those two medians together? 8.9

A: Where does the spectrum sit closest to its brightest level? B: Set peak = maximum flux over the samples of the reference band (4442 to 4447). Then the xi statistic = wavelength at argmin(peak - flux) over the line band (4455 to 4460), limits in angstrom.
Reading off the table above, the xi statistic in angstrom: 4459.58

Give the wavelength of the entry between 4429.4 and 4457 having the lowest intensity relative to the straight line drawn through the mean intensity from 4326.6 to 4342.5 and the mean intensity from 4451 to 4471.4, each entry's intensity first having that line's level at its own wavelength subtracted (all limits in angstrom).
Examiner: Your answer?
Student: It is 4453.42 angstrom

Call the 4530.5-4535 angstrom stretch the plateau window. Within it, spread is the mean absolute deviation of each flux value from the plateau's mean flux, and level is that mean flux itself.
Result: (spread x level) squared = 320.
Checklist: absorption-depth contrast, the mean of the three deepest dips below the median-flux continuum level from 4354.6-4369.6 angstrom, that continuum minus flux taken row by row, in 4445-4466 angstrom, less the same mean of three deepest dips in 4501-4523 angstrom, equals 7.7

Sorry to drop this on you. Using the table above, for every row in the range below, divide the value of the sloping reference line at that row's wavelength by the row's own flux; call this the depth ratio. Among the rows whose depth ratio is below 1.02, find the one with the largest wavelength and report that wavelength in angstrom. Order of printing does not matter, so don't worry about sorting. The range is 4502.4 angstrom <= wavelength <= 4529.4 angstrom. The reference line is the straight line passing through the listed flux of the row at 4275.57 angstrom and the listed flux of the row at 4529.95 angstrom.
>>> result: 4528.91 angstrom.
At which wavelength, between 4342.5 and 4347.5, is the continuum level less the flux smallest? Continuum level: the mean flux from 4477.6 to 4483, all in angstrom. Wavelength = 4347.04 angstrom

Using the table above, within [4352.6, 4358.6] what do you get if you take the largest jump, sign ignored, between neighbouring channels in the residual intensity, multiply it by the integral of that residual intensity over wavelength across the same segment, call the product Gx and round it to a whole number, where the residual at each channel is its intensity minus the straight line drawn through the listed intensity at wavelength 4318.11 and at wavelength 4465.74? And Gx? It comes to -14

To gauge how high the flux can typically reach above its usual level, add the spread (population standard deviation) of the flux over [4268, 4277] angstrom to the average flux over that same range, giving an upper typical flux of 22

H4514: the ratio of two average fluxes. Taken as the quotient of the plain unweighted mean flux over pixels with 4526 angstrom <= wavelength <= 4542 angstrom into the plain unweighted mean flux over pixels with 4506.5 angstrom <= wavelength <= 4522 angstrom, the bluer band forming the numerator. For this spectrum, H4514 1.13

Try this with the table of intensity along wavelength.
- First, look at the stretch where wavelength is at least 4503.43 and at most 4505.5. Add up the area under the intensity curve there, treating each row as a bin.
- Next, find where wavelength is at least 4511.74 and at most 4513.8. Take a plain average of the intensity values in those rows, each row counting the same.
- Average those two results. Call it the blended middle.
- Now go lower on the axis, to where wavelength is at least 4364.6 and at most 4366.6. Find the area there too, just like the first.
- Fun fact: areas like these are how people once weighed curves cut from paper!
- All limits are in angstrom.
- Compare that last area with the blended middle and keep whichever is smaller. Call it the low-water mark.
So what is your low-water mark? 46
